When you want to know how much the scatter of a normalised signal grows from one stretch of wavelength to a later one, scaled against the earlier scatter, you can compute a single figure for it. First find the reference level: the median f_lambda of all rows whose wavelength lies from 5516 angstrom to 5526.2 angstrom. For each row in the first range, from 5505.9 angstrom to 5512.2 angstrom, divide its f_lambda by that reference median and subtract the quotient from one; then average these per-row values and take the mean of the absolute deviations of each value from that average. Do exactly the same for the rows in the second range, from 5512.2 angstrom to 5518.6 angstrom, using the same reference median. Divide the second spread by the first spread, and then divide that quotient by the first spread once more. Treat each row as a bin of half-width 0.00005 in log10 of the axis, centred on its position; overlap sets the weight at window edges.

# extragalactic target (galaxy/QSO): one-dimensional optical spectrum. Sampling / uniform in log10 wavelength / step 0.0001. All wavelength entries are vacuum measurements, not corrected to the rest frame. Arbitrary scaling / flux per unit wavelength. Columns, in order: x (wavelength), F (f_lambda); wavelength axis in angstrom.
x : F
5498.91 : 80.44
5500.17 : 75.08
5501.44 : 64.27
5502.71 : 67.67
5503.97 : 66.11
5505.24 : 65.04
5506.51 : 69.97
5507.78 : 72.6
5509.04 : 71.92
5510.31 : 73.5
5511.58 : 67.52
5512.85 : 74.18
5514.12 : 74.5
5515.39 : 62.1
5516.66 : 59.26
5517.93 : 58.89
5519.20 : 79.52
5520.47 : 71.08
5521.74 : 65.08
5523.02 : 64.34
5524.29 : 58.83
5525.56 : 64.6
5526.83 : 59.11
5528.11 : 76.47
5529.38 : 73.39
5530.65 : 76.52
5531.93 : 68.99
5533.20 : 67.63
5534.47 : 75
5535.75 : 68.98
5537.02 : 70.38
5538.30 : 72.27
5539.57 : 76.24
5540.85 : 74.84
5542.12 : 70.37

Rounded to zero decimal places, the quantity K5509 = 124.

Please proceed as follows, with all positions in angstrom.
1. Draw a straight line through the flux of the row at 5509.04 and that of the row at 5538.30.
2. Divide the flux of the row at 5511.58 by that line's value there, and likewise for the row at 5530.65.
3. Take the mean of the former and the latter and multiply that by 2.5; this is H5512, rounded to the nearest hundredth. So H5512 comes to 2.50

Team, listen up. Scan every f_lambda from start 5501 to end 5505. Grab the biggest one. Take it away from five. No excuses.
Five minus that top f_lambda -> -63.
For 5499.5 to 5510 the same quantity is -70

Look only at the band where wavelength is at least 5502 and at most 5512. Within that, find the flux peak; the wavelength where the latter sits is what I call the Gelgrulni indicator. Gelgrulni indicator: 5510.31 angstrom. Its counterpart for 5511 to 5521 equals 5519.20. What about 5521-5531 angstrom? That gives 5530.65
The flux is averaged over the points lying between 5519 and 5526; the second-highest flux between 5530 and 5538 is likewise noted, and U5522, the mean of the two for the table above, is 71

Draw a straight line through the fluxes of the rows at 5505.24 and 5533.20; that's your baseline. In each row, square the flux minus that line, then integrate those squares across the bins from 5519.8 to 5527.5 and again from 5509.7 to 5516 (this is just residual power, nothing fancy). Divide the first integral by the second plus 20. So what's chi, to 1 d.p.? 0.7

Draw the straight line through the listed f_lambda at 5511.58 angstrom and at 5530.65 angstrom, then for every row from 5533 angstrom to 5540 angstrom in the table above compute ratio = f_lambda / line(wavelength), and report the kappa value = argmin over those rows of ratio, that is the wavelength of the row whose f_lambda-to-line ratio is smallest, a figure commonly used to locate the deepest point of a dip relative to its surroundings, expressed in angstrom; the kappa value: 5533.20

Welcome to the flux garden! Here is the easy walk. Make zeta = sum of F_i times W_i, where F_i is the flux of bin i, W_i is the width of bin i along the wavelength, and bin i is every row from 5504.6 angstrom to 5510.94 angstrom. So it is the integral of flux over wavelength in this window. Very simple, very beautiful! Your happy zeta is 448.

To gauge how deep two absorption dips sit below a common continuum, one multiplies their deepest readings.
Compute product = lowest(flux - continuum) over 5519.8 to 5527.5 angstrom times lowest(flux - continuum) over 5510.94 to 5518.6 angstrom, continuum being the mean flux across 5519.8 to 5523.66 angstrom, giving 64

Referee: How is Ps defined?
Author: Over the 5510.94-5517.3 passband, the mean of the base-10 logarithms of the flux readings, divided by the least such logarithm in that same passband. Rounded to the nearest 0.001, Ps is 1.031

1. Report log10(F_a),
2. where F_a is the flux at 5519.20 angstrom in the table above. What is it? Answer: 1.90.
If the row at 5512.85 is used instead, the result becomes 1.87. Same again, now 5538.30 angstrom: 1.86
